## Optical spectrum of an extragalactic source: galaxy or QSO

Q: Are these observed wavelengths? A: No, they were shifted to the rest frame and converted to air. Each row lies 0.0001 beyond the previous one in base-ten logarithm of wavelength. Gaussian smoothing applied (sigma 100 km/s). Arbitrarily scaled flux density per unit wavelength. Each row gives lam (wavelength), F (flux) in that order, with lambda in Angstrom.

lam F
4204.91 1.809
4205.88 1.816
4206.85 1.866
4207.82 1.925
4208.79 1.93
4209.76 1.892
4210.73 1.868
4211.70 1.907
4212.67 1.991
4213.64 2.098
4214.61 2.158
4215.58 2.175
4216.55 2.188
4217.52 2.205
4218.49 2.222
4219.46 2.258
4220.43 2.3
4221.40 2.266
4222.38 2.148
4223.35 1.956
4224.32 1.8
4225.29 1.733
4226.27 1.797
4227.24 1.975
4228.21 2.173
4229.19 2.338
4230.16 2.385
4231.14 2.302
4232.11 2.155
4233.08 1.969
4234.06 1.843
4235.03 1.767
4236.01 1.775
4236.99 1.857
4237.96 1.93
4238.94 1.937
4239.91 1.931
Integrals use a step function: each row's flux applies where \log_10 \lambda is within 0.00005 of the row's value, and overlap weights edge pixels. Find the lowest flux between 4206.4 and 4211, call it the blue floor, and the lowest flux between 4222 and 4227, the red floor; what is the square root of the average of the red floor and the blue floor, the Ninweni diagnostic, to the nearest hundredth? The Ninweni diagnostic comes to 1.34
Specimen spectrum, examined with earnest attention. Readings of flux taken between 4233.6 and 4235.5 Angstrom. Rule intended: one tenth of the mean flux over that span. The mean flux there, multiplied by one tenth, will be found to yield 0.18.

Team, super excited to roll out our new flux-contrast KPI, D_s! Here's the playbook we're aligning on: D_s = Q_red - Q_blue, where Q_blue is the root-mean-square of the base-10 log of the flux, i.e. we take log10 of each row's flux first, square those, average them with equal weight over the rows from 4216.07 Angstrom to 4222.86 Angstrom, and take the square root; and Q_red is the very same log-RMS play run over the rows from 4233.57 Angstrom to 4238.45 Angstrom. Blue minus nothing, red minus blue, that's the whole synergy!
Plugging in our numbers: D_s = -0.08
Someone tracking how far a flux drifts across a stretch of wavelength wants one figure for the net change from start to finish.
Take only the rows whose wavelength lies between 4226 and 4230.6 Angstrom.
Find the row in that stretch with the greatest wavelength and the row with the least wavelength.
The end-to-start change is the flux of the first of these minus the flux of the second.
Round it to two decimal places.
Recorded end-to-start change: 0.59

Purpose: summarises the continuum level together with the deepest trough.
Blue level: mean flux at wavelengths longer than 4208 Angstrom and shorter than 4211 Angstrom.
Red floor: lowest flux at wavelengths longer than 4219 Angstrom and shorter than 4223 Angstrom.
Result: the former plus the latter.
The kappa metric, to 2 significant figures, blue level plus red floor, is 4.0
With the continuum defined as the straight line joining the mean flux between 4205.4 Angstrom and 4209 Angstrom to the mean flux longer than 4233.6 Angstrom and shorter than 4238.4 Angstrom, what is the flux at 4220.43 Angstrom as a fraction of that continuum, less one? 0.24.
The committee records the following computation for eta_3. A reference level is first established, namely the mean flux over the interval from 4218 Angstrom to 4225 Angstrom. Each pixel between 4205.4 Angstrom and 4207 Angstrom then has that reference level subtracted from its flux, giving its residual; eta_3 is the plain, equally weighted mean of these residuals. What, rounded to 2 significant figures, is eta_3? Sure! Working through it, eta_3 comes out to -0.29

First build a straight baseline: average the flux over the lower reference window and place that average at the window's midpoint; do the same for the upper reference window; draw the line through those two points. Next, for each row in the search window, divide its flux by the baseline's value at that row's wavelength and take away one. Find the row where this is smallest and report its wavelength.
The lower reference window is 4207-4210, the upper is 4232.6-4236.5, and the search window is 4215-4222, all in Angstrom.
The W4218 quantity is 4215.58 Angstrom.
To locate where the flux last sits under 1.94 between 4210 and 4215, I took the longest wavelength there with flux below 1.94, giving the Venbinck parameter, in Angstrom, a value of 4211.70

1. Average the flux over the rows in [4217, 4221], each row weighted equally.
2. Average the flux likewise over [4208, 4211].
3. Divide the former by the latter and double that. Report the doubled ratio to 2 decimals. 2.37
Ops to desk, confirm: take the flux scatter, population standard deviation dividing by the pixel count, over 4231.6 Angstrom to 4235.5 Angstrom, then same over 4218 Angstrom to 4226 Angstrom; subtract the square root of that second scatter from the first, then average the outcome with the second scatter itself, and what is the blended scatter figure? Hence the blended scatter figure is -0.051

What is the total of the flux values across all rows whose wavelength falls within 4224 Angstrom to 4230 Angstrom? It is 11.8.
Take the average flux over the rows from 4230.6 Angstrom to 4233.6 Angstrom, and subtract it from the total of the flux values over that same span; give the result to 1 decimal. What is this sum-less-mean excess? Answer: 4.3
